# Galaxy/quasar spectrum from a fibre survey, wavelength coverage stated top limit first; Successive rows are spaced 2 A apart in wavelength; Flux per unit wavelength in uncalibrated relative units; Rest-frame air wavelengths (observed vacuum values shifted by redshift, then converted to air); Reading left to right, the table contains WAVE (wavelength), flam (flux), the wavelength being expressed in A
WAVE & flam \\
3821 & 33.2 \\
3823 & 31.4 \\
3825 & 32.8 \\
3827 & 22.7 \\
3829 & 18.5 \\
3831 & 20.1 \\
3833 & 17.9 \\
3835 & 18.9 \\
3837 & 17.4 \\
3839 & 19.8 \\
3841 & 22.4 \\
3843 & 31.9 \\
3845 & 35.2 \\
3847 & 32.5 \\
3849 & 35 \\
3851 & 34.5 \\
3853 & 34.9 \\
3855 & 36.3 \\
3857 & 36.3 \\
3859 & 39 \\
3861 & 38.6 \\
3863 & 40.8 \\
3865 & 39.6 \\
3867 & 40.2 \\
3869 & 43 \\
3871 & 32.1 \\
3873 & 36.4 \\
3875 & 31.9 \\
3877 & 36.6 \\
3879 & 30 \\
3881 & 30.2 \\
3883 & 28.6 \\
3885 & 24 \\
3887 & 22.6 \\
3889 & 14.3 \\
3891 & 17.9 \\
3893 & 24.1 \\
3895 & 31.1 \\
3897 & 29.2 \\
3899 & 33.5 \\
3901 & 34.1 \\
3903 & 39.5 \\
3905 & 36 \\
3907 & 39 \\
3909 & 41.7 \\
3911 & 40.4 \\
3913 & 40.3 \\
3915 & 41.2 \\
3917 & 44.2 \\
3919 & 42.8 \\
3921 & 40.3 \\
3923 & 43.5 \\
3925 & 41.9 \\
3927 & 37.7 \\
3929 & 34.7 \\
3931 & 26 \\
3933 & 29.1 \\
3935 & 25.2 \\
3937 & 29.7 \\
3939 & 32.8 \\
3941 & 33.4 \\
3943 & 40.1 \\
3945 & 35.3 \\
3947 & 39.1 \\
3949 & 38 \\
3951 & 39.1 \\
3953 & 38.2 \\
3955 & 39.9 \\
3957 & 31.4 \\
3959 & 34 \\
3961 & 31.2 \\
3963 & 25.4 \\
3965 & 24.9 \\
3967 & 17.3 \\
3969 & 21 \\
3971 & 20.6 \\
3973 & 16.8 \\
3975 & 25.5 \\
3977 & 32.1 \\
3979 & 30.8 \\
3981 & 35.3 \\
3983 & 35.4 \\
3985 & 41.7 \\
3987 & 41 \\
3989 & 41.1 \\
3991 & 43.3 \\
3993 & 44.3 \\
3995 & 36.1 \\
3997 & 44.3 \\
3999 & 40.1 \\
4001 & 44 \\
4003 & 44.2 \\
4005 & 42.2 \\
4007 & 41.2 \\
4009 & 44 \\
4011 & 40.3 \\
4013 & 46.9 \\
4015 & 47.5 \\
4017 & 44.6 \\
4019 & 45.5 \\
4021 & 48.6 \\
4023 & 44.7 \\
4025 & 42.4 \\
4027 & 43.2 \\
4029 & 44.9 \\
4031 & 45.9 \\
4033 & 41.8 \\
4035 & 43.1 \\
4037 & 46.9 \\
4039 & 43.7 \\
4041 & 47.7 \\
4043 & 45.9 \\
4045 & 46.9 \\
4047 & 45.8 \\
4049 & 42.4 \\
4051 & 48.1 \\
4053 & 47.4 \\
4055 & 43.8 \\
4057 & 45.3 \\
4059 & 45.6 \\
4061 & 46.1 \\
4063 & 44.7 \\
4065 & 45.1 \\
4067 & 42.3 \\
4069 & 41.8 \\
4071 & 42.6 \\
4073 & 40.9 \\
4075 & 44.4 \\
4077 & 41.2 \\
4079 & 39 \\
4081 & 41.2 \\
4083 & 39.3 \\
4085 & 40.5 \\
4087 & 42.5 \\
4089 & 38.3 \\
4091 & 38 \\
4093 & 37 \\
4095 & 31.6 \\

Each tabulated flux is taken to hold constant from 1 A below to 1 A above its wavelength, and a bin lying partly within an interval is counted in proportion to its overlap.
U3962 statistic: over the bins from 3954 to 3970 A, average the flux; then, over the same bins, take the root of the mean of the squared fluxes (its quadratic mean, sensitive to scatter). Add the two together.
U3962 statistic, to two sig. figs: 57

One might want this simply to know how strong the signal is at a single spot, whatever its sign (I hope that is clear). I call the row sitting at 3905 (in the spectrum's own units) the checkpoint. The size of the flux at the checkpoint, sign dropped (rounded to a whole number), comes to 36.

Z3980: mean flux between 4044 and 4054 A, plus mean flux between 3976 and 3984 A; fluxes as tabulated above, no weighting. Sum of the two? 79.5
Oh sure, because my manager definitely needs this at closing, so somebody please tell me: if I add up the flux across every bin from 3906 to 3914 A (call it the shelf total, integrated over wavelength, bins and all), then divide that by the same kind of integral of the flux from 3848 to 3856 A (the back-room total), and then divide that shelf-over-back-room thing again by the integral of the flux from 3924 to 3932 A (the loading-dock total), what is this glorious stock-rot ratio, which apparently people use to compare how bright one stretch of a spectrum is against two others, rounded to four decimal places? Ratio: 0.0041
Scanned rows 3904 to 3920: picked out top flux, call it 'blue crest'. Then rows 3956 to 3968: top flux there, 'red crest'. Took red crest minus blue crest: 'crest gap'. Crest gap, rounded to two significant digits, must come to -10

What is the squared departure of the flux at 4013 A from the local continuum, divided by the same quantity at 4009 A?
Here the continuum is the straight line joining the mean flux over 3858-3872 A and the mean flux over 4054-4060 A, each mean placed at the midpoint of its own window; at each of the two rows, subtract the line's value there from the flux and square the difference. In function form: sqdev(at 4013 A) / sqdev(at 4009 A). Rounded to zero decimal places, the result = 35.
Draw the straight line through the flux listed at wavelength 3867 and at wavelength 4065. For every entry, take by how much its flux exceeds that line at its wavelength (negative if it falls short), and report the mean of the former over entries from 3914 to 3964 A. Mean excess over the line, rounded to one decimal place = -6.2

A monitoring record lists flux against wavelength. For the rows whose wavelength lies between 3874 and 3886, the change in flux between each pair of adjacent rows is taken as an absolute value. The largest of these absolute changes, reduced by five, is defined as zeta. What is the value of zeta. 2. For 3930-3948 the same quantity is 2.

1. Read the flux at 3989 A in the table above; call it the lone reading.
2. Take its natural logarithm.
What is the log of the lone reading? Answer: 3.72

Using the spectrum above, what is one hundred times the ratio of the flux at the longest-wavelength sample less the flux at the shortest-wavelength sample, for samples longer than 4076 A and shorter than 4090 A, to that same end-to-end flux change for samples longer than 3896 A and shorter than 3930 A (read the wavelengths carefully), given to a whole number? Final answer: -53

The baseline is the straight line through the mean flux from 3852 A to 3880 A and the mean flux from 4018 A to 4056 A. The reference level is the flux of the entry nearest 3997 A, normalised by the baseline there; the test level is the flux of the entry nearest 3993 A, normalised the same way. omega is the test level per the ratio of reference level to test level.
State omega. 1.03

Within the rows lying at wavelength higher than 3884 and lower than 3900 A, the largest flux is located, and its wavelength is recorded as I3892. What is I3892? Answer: 3899 A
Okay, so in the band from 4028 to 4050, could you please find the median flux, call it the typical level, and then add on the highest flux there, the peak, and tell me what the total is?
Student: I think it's 93.5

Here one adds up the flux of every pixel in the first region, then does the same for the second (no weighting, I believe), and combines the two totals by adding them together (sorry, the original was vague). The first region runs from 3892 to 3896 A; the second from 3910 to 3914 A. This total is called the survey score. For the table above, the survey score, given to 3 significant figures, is 136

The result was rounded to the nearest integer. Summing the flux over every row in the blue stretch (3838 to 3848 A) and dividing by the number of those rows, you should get 28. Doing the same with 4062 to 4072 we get 43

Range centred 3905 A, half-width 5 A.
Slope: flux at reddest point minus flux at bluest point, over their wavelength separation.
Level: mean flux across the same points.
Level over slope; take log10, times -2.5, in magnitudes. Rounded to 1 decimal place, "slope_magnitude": -4.0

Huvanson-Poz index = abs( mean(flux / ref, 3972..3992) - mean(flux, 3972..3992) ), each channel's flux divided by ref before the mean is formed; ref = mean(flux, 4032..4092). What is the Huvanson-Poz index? 34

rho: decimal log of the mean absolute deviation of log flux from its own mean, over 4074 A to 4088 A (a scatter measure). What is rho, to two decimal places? -1.85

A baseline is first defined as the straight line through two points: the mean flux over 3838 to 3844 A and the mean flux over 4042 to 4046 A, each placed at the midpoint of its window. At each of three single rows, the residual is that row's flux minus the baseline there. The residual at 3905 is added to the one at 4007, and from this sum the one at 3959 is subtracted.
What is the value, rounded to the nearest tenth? 6.5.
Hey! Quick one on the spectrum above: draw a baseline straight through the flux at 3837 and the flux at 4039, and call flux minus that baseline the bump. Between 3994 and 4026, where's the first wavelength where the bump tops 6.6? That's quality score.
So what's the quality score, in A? 4015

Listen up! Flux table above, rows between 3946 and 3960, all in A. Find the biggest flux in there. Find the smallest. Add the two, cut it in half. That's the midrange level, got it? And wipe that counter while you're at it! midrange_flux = 36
